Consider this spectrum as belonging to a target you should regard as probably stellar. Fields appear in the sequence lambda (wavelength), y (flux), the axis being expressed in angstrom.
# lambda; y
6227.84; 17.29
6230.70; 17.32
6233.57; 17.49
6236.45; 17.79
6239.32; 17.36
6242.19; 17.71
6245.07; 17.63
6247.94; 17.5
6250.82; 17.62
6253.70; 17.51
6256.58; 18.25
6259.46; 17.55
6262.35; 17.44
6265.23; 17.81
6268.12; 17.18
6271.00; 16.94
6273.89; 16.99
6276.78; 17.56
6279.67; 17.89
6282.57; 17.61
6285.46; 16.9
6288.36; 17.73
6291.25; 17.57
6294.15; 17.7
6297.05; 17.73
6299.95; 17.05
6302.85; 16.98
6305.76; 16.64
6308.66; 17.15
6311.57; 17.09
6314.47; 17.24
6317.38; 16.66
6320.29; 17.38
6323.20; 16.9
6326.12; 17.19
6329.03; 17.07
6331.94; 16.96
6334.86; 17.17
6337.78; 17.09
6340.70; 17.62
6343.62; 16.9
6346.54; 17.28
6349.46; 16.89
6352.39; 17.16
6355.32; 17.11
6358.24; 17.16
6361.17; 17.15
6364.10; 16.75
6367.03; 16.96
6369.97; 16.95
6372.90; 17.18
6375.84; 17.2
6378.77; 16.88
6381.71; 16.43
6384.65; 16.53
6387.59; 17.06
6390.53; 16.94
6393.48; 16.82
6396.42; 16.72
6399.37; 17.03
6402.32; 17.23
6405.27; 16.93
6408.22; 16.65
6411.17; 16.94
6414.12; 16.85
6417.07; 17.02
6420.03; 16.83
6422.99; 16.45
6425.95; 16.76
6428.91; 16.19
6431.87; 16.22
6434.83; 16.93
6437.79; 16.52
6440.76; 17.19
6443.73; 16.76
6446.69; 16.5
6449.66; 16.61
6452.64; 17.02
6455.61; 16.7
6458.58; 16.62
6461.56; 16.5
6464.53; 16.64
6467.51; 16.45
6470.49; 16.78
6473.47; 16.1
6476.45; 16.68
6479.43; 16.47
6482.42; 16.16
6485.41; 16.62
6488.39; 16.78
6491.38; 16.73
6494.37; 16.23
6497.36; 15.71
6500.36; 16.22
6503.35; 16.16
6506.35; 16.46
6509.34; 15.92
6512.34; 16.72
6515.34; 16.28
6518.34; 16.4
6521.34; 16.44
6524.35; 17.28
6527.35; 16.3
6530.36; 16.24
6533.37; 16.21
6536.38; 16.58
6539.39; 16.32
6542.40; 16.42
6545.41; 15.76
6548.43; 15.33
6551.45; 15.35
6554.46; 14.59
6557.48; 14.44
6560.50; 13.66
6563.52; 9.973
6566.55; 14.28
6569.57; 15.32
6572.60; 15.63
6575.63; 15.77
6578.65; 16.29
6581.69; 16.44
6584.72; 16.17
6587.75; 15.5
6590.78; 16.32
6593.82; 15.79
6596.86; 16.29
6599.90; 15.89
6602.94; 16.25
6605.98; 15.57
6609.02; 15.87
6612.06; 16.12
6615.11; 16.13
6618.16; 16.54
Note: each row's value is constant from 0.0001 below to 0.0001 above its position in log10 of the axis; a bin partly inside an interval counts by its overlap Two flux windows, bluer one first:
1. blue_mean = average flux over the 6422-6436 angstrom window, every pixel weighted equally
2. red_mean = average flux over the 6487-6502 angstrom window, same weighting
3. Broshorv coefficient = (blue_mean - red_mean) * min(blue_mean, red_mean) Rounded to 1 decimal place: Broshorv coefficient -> 2.9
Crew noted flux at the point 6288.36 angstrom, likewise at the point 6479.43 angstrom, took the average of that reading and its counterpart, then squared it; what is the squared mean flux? 292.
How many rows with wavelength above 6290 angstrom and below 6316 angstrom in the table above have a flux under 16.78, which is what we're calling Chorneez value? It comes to 1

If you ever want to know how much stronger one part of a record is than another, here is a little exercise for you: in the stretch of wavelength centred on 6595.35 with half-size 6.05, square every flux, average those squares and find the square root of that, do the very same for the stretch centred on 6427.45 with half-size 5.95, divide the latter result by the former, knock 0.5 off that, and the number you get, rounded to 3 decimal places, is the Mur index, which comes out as 0.521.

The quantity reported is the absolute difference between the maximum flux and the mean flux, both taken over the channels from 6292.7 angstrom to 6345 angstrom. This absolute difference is 0.6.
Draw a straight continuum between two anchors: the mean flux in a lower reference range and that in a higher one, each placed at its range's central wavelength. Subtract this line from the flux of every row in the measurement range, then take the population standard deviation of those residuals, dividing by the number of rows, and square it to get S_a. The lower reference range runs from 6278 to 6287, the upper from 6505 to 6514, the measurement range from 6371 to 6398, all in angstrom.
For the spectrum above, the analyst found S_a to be 0.059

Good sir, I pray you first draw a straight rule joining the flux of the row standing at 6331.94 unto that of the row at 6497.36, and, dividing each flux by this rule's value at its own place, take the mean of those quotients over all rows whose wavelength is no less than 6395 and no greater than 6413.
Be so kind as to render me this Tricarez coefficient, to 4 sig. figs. 1.030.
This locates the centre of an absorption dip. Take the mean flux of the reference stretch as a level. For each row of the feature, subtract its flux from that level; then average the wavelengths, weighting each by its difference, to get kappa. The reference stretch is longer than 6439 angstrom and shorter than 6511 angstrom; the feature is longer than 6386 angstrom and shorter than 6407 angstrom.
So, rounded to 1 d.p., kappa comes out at 6396.8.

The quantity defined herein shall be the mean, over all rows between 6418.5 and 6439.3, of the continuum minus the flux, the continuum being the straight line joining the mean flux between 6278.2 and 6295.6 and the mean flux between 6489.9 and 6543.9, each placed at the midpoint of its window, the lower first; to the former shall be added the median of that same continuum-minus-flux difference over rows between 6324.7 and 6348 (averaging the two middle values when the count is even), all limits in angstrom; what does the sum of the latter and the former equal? 0.46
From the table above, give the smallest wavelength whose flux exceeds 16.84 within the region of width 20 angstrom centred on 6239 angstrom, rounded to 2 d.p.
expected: 6230.70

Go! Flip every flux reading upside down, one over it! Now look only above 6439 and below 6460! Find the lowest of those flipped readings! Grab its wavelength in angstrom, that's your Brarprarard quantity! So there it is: 6440.76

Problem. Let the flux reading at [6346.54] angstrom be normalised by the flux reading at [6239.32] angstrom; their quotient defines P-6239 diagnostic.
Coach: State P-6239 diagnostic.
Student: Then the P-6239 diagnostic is 0.995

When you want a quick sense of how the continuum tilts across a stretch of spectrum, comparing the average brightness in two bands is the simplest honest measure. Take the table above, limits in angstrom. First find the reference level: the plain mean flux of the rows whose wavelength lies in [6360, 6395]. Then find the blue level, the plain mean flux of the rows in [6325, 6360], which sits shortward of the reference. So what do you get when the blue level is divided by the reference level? 1.01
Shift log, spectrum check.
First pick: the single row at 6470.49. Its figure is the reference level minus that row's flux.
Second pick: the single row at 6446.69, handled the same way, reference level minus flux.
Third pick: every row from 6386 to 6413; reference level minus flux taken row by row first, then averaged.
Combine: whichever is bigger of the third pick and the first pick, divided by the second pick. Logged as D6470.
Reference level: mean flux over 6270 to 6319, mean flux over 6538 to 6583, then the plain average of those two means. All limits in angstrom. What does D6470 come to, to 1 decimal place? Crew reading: 1.8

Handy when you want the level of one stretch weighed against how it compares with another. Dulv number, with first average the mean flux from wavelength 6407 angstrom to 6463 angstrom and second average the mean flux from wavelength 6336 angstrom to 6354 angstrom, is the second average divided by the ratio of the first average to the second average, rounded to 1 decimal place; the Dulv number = 17.6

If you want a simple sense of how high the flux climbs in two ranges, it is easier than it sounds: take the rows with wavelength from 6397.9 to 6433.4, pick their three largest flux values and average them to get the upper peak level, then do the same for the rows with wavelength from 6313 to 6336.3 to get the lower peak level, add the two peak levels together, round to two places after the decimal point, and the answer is 34.36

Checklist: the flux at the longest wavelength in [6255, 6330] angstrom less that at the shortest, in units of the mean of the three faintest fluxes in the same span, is -0.07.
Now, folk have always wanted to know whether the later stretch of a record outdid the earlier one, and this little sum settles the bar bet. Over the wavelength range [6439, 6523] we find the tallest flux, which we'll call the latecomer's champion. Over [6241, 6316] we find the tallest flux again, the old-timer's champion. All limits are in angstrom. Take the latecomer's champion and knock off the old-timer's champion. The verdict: -1.1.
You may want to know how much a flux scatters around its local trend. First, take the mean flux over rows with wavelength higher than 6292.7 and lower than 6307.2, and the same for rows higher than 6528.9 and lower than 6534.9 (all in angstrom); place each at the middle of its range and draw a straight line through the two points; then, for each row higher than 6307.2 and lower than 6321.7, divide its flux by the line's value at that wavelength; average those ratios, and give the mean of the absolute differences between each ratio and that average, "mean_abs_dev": 0.011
